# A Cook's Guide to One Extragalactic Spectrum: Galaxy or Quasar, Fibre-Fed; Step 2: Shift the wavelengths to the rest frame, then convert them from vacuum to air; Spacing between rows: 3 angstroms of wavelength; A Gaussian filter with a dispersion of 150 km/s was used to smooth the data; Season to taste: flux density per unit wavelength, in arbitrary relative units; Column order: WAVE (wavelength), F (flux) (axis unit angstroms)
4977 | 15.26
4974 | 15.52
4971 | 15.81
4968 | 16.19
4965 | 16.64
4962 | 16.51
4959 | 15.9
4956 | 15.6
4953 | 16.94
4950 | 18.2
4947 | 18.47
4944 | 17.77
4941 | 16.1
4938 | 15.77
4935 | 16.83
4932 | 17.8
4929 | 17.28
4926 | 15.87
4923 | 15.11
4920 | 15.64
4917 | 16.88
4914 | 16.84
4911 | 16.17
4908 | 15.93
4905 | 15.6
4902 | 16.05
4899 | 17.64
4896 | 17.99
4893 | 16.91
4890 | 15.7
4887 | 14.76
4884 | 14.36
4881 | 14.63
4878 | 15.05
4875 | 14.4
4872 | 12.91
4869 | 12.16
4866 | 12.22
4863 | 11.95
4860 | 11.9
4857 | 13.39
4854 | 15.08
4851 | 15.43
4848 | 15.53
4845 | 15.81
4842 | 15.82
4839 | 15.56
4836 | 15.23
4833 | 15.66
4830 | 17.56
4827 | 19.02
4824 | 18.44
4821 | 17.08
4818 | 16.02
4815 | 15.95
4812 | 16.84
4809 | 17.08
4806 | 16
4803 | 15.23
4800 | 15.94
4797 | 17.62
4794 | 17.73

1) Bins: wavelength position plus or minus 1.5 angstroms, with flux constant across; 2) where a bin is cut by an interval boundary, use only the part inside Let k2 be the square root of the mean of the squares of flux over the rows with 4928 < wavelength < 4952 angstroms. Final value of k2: 17.30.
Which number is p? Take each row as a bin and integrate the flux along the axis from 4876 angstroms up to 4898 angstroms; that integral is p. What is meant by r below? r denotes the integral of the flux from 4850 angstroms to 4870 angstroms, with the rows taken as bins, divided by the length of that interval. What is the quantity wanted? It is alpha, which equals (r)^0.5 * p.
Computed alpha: 1247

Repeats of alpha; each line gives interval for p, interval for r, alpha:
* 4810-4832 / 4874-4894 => 1473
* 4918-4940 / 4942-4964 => 1483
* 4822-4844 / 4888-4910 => 1496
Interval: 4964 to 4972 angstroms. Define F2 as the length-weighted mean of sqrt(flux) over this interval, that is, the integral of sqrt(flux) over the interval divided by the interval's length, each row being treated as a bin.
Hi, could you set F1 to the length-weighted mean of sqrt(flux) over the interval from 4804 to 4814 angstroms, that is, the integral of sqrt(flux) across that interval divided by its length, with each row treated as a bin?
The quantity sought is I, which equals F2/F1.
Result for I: 0.99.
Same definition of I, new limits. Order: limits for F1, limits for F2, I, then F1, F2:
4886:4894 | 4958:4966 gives 1.02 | 3.97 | 4.04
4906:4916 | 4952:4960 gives 0.99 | 4.04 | 4.01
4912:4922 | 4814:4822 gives 1.00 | 4.05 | 4.04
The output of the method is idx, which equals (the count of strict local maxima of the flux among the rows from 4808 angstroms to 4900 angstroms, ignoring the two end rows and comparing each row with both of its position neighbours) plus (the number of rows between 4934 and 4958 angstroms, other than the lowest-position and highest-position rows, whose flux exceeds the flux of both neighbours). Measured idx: 6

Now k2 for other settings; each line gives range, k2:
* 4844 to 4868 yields 14.01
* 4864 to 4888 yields 13.86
